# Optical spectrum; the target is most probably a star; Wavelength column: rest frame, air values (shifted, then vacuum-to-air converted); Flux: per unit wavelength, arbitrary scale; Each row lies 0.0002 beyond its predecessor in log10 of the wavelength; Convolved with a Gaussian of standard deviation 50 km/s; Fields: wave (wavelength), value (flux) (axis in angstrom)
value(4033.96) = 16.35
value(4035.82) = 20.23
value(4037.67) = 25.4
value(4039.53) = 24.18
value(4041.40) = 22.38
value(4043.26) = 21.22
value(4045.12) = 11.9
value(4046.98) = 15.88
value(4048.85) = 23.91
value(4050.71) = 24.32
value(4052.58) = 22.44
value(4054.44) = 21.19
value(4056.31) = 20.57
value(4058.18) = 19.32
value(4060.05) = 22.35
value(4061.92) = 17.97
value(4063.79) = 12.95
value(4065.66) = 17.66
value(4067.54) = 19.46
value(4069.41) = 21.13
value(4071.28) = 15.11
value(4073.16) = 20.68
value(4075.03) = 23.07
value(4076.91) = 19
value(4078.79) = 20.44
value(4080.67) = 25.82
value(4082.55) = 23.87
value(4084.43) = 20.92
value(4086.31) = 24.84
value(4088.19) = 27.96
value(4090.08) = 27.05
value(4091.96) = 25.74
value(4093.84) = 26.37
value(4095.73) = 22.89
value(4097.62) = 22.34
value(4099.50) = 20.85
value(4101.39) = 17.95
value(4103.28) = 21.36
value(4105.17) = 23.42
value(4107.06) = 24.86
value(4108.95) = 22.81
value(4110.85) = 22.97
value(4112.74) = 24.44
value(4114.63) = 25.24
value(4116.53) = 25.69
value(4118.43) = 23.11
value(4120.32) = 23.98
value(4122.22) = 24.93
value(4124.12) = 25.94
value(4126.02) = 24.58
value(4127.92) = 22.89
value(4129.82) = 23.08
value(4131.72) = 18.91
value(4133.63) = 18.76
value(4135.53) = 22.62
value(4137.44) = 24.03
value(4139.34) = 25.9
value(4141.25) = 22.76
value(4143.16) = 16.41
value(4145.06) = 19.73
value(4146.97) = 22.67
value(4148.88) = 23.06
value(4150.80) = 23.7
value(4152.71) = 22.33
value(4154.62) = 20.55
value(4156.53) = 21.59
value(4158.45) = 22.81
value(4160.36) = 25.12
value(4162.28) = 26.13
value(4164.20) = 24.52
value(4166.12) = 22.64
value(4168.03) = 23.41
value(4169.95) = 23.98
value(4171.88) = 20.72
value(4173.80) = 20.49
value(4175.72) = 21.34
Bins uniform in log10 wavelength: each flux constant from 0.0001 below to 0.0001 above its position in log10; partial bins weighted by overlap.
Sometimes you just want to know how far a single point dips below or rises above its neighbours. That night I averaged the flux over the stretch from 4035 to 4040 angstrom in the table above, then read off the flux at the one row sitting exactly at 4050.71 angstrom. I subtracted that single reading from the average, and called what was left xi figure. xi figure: -1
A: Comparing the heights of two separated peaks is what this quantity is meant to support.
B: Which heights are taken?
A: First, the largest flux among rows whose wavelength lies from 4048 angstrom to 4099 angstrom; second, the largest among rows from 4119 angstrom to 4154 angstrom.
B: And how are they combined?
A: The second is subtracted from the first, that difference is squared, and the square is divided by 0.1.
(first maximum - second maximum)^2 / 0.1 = 41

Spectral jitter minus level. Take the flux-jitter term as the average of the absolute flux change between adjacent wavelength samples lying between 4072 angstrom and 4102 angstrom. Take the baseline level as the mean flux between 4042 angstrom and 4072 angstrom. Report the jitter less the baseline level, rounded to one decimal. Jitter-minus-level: -16.8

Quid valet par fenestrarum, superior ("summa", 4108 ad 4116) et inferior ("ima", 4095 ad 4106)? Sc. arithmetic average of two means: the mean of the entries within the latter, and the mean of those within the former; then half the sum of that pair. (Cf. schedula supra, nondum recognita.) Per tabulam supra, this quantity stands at 22.7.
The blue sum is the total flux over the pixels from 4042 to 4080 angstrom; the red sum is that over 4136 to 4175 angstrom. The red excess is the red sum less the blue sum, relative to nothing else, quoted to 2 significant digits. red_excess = 62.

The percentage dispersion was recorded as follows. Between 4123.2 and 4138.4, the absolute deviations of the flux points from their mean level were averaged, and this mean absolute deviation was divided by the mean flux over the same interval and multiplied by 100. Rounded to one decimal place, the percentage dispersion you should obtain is 8.3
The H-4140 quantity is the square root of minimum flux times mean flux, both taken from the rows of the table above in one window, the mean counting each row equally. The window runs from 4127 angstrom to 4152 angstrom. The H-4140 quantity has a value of 19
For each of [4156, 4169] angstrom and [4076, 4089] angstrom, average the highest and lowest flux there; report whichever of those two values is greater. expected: 23.9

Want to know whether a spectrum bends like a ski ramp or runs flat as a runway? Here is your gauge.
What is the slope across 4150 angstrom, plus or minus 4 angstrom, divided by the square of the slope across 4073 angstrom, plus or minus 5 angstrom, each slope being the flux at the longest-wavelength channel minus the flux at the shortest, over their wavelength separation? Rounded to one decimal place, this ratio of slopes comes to -0.7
